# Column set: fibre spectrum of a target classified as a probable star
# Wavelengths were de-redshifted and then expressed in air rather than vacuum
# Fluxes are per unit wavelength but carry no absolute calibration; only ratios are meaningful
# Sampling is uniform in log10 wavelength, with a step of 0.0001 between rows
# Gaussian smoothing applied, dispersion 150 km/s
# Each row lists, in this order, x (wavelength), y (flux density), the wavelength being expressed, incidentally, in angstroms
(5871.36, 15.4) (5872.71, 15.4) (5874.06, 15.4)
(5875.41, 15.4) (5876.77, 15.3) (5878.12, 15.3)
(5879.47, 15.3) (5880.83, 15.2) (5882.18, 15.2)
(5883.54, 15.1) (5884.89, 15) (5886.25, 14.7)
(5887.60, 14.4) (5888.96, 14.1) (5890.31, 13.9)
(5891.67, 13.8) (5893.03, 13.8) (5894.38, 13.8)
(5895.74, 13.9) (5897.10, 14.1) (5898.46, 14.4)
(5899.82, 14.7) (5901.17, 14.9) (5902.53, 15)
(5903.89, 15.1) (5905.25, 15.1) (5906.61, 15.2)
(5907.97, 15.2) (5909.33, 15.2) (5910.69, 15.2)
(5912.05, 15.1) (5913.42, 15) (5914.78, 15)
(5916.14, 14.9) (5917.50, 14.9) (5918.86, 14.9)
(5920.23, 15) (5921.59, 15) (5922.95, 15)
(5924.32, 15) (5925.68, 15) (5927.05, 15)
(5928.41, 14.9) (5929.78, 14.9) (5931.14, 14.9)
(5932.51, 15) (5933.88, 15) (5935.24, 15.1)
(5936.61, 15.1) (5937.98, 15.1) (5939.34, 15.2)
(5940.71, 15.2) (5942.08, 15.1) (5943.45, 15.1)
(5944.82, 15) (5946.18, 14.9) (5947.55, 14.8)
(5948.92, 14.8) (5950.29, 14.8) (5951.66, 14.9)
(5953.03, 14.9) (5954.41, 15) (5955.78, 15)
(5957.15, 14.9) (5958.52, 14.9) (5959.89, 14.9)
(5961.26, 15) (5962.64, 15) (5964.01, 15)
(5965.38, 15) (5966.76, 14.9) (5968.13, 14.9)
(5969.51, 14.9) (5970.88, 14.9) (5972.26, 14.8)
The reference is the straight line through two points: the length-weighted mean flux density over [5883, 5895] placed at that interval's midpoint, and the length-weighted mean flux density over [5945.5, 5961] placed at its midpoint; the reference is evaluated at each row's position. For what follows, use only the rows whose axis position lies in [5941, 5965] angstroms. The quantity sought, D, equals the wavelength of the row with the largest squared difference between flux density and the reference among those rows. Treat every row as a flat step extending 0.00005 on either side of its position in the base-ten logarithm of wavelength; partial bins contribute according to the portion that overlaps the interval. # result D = 5942.08 angstroms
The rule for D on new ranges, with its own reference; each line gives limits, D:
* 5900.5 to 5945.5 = 5906.61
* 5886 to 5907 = 5906.61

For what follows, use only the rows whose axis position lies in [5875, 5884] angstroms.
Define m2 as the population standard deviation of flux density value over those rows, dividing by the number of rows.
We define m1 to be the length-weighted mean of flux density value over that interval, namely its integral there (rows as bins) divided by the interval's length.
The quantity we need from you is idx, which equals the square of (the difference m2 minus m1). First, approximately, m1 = 15.24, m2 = 0.09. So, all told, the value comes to 230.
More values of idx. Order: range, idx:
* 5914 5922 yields 222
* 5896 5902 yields 201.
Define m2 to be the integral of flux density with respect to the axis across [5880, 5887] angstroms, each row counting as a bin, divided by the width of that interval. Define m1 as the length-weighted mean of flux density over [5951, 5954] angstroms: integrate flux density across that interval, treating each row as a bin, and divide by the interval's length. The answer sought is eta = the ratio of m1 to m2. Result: 0.99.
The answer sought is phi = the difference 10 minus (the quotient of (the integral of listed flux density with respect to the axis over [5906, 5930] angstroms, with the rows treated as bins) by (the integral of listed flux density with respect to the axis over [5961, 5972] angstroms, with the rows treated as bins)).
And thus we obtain 7.8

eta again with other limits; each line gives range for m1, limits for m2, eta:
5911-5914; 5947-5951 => 1.02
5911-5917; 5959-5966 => 1.00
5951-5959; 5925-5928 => 1.00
